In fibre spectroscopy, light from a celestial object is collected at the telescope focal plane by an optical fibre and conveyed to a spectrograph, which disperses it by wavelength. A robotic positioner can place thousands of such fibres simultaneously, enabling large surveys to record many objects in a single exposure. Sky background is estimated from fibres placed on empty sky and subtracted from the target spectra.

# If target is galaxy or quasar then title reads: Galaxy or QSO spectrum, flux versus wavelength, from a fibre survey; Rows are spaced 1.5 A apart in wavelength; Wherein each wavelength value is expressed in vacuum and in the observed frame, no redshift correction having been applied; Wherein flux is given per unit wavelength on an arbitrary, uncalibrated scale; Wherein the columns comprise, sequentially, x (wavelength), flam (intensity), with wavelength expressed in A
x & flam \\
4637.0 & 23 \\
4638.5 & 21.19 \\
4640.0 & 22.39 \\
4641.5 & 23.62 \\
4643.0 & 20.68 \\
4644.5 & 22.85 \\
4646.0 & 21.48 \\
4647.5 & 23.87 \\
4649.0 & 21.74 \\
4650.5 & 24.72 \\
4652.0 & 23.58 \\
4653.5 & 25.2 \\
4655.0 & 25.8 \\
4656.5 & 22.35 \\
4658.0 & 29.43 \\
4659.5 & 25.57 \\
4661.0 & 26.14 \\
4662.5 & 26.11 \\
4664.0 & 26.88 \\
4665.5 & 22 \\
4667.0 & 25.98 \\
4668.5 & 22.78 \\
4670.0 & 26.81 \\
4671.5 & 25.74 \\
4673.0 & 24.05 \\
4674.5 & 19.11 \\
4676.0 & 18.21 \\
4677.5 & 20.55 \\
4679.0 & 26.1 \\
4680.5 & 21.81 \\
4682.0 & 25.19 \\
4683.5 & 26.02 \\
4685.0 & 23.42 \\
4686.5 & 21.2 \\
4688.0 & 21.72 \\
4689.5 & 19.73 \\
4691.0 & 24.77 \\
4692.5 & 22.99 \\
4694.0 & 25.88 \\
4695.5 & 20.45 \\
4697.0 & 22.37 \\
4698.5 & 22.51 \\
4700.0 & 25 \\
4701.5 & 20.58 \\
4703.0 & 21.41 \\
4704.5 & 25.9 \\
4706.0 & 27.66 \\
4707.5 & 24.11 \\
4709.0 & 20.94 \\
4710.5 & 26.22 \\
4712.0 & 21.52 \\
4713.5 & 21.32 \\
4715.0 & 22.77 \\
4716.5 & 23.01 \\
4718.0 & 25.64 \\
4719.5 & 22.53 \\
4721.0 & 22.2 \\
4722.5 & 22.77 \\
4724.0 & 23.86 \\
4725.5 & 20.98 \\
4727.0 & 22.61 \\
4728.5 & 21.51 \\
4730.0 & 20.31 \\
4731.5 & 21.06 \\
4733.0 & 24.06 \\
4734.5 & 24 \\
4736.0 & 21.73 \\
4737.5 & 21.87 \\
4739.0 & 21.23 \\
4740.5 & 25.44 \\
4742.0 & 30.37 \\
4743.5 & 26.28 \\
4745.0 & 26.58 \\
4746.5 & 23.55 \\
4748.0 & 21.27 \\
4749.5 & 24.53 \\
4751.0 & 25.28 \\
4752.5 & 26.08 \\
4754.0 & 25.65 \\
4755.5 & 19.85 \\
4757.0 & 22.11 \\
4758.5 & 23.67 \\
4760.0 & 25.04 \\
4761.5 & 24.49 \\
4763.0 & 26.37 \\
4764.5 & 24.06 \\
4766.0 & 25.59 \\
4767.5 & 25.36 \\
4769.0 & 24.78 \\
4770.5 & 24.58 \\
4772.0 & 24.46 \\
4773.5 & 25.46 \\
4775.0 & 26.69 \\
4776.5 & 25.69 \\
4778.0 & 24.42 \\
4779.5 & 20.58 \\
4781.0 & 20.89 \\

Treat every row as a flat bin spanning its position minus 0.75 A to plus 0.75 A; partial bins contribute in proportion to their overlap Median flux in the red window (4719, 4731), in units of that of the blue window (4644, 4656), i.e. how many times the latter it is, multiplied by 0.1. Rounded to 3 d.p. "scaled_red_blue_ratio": 0.094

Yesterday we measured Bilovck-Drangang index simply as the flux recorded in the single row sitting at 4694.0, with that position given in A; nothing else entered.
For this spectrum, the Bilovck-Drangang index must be 25.88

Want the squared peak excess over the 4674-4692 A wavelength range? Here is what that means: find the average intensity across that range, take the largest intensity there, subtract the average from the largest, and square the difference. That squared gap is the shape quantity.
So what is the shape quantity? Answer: 14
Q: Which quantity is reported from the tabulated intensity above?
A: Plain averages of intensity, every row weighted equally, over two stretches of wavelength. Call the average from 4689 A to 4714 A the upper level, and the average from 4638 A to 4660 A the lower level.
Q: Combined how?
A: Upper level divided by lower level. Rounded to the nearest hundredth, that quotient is 0.98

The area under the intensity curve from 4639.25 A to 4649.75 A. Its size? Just 235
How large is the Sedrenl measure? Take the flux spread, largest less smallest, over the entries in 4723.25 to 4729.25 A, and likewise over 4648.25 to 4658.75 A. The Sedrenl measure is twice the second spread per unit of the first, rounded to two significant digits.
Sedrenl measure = 5.3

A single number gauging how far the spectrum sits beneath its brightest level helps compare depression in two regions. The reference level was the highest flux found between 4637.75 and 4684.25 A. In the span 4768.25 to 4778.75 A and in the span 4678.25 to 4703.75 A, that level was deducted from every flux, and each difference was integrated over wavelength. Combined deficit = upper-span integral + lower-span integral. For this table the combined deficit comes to -209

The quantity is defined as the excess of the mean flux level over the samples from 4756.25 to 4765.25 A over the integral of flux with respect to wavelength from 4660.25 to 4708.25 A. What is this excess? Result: -1105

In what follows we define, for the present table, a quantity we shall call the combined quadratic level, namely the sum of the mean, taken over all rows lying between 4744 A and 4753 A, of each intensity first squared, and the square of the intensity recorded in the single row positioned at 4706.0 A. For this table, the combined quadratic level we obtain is 1371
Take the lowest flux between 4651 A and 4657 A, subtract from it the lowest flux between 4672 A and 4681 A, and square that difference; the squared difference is 17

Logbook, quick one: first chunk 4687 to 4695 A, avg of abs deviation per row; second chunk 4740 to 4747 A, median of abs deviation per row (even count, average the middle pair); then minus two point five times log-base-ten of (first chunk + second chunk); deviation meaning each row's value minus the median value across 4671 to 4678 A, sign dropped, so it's -2.3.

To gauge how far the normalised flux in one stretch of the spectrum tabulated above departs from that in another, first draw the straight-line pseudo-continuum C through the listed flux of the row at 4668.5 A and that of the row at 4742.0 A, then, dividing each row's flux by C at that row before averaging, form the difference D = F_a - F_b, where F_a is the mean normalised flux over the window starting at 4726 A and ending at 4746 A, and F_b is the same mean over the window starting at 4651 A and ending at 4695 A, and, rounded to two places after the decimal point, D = -0.24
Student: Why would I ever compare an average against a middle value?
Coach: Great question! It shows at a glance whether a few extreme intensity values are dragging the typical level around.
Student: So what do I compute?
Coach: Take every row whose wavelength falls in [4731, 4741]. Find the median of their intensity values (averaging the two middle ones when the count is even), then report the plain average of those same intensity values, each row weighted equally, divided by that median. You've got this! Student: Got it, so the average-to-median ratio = 1.04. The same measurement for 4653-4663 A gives 1.00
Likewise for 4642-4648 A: 1.00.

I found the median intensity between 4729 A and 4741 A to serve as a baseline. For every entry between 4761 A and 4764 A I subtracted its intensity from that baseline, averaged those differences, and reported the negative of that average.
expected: 4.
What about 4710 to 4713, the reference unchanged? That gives 2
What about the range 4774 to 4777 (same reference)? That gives 4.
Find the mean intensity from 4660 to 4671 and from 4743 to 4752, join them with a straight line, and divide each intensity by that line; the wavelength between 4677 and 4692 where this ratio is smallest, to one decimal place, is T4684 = 4689.5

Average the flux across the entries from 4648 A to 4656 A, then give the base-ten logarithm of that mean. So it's 1.38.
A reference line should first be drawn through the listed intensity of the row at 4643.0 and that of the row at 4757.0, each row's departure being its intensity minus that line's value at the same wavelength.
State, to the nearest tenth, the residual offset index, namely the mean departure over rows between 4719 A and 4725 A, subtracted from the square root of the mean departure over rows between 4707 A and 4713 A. 0.1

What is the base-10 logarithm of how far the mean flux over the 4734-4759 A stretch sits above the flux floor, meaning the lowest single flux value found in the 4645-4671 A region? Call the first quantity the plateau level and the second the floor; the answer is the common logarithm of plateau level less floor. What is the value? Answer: 0.42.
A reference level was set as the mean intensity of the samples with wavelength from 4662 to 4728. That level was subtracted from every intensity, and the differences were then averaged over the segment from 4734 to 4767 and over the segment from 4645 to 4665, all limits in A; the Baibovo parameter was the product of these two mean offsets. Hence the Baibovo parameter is 1.7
